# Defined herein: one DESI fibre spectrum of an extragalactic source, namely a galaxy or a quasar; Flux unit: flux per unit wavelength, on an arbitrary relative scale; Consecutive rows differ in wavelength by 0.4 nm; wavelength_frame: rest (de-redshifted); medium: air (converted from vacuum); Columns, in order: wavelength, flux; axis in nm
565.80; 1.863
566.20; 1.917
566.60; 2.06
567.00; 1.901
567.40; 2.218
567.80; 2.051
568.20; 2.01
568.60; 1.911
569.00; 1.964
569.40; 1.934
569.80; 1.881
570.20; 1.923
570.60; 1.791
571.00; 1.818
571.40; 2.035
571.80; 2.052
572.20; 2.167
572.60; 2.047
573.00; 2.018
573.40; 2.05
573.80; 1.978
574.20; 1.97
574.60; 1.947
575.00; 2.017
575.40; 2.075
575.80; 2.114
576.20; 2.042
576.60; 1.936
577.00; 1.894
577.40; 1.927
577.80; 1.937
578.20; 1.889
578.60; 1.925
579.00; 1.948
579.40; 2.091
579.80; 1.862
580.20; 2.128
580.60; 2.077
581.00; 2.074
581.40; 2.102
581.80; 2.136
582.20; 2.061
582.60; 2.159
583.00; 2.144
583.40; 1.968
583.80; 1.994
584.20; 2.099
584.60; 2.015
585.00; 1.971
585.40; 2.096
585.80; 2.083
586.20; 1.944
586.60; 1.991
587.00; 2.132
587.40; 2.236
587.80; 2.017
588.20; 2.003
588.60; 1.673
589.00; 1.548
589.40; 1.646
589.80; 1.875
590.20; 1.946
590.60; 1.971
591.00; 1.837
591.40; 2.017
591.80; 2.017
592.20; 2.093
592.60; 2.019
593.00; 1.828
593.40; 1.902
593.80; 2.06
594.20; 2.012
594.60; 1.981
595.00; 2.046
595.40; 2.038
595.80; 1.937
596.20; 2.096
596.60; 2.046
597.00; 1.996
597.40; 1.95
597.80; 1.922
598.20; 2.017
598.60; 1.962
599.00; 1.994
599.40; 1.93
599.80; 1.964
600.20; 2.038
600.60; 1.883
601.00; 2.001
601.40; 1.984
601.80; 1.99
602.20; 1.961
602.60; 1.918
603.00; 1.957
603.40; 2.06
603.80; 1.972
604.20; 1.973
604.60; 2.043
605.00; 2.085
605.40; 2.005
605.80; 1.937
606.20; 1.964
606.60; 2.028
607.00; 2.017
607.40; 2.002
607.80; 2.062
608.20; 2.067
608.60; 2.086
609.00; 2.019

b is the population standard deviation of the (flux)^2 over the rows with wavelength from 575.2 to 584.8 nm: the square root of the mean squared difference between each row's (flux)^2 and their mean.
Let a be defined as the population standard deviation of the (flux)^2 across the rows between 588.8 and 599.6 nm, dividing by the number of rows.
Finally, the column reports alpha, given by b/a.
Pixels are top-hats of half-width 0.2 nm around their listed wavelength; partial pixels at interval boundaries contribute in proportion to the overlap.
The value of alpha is 0.8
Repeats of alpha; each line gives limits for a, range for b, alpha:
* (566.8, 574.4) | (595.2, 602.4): 0.5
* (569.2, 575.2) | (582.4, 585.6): 0.8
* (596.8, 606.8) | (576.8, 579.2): 0.4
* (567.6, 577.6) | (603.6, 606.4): 0.6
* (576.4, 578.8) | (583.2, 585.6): 3.0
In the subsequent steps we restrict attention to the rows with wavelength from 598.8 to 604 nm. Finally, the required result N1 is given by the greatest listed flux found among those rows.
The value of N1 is 2.06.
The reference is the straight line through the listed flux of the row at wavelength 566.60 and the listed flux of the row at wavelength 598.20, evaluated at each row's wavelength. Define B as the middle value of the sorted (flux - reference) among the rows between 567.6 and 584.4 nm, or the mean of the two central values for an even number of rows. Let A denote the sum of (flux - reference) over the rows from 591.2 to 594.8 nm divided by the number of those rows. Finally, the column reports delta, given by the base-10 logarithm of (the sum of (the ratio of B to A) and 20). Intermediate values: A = -0.03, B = -0.038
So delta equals 1.326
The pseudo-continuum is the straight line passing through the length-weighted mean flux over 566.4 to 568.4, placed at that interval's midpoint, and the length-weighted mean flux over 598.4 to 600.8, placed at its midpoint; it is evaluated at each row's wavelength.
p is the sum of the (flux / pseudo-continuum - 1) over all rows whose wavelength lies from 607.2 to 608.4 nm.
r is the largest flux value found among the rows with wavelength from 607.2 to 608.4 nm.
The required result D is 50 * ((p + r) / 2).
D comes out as 56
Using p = 0.16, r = 2.067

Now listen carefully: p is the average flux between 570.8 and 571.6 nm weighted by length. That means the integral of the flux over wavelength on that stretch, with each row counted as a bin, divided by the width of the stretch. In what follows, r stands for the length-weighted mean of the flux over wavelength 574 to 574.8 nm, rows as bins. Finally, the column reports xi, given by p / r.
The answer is 0.984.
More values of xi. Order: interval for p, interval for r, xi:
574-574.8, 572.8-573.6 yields 0.963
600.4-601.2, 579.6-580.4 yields 0.973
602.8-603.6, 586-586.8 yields 1.021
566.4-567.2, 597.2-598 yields 1.023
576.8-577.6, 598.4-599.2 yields 0.966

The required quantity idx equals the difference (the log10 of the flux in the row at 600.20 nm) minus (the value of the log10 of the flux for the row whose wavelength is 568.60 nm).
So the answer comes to 0.03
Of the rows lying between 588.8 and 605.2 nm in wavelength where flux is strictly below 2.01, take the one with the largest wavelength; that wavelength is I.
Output 604.20 nm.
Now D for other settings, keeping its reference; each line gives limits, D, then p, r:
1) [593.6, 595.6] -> 55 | 0.13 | 2.06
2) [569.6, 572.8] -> 47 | -0.29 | 2.167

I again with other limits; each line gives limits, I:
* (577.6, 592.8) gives 591.00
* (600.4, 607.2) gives 606.20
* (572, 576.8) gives 576.60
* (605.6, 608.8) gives 607.40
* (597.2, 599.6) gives 599.40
